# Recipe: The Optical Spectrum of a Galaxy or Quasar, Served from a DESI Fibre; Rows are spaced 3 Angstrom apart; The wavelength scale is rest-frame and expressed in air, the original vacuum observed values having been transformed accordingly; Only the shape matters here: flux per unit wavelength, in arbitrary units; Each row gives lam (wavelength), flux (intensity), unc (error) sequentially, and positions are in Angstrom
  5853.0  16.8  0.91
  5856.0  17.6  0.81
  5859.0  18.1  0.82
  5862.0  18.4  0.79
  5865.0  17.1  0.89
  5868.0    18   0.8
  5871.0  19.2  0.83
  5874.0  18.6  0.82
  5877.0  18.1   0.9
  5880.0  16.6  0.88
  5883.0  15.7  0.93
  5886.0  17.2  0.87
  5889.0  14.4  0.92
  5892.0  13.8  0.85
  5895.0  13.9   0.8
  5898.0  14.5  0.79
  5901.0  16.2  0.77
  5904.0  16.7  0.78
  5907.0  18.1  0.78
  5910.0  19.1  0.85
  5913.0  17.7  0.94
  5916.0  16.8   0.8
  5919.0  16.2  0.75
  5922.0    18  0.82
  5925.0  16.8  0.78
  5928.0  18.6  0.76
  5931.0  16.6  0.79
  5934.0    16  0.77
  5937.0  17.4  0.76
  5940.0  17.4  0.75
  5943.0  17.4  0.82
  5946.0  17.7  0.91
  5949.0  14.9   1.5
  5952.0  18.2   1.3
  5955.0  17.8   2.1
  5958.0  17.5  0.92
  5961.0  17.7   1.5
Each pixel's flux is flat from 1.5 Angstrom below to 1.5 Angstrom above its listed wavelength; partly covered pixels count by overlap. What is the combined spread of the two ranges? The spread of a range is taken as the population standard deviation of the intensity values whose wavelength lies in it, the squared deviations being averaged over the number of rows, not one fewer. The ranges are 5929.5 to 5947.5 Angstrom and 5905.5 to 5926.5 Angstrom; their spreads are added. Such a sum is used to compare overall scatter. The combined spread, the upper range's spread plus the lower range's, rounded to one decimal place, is 1.5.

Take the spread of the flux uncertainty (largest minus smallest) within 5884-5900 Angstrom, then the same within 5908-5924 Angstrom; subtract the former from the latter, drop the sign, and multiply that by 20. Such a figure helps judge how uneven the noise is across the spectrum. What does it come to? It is 1.2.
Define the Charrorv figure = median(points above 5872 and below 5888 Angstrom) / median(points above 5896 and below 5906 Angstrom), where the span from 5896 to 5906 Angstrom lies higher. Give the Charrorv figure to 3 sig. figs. 1.06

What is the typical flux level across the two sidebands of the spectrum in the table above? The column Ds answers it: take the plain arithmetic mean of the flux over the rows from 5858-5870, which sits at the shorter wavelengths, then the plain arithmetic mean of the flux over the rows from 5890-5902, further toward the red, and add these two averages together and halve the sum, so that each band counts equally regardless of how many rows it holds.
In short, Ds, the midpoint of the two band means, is 16.2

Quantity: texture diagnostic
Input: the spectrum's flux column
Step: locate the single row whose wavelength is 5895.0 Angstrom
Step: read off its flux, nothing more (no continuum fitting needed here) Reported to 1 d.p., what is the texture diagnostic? 13.9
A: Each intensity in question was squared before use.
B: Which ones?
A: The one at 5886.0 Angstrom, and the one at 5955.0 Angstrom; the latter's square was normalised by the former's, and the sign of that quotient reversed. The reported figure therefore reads -1.07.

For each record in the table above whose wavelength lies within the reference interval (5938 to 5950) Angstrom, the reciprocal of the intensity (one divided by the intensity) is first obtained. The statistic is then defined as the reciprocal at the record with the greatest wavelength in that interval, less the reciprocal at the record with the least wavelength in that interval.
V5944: 0.010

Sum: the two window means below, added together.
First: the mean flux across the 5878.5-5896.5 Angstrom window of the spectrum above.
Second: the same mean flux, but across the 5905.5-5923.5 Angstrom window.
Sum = 32.9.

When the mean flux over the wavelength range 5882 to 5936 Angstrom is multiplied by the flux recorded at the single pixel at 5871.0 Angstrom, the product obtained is 316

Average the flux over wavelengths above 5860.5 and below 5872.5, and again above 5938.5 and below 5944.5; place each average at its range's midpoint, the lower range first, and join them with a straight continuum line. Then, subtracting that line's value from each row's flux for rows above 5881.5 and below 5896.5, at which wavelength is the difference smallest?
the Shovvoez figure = 5892.0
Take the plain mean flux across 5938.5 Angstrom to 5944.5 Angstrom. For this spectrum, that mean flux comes 17.4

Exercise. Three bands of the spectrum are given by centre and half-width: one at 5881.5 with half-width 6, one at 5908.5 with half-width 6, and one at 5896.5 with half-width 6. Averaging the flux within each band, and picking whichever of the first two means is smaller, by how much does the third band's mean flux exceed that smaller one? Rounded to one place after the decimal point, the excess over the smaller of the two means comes -2.3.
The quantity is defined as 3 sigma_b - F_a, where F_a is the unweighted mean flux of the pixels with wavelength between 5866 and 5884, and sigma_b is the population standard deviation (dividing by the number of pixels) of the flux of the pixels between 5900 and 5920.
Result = -14.7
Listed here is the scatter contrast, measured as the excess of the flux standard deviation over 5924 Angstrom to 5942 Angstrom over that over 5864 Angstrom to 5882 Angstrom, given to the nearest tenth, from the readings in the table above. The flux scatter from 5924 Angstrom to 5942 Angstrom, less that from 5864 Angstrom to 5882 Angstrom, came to -0.1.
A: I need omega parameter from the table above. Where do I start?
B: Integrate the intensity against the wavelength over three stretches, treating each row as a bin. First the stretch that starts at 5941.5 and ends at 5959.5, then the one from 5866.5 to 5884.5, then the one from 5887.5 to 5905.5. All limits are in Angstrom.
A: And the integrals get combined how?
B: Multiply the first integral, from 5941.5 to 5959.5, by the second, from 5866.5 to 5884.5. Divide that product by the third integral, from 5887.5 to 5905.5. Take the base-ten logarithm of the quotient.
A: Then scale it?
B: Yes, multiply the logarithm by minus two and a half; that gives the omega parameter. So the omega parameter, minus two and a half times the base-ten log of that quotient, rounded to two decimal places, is -6.42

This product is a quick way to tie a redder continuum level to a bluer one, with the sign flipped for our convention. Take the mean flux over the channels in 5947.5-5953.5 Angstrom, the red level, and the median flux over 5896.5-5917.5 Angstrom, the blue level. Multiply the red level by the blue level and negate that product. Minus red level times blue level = -278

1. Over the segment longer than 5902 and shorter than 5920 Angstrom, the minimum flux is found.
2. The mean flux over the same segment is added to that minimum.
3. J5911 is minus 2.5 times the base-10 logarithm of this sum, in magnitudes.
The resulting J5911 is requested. -3.817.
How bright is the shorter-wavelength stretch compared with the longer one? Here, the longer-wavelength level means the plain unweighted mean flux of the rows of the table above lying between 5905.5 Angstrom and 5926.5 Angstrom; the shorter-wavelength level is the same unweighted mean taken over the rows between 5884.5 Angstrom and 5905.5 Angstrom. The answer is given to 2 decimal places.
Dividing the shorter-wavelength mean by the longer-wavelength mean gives 0.87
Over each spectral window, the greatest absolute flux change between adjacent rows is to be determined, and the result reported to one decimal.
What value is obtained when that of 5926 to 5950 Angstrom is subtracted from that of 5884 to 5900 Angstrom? 0.0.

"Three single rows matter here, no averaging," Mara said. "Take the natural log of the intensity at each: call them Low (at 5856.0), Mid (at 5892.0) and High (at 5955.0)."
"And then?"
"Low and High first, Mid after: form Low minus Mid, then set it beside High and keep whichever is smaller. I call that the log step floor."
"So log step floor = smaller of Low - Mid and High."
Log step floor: 0.24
